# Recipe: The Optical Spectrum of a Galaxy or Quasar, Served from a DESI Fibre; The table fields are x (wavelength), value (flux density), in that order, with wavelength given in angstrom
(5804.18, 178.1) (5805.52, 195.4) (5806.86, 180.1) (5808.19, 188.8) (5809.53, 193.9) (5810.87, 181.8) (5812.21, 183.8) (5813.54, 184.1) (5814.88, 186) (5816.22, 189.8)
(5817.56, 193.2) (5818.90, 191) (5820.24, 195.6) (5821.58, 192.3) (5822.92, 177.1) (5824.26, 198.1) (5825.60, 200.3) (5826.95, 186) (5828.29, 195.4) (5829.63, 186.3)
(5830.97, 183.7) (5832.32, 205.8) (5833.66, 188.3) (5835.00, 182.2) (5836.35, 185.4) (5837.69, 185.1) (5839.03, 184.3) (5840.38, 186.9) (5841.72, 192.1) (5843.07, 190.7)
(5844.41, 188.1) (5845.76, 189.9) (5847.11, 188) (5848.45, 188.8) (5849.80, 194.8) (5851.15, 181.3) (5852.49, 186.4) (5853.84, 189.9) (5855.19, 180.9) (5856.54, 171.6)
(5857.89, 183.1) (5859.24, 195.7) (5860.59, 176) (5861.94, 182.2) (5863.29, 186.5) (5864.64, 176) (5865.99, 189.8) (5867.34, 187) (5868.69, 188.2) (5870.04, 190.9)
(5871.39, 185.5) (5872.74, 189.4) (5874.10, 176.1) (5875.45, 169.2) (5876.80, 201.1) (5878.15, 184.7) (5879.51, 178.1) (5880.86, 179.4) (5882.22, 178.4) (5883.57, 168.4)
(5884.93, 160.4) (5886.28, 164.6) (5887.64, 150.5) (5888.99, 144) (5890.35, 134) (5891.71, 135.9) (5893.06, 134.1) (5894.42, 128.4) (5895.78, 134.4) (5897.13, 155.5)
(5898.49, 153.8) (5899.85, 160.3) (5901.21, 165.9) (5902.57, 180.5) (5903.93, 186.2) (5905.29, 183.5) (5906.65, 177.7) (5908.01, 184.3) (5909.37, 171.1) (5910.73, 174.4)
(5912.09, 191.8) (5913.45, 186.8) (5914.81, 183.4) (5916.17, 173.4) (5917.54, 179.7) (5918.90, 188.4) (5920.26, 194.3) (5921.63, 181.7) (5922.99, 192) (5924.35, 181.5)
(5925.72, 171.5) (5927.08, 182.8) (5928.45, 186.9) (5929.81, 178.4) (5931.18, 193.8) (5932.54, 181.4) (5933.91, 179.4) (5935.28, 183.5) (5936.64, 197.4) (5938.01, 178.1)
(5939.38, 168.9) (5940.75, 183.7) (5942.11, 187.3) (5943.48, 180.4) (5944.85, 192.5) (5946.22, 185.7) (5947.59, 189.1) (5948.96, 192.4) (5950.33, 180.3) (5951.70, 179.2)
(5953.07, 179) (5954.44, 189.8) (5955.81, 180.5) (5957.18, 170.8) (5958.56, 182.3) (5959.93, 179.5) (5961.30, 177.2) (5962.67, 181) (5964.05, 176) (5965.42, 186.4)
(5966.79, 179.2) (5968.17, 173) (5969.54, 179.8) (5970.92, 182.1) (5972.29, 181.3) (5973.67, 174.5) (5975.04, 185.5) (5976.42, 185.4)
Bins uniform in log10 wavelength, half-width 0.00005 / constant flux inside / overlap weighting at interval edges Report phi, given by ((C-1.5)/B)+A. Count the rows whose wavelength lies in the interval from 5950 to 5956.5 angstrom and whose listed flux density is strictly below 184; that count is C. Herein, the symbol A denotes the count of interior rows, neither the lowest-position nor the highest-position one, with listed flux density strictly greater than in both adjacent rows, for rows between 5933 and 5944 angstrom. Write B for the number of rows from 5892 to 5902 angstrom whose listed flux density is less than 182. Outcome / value 2.4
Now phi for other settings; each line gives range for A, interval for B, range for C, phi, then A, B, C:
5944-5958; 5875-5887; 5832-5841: 1.9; 2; 7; 1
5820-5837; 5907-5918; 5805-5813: 3.4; 3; 4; 3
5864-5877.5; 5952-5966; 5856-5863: 3.4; 3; 7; 4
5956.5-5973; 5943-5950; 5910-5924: 7.5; 4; 1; 5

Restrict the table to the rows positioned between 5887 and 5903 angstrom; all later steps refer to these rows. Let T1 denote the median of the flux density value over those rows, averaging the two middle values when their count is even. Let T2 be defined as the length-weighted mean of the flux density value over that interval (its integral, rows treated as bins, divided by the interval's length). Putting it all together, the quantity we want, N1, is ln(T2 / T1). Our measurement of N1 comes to 0.002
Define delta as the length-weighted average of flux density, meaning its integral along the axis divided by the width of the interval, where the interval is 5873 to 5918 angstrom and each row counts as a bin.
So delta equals 168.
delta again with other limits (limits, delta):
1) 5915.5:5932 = 184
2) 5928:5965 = 183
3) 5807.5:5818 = 188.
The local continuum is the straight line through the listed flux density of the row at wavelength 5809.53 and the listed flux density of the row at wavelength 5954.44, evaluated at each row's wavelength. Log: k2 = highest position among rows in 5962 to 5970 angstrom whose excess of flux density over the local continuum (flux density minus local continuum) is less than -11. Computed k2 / 5968.17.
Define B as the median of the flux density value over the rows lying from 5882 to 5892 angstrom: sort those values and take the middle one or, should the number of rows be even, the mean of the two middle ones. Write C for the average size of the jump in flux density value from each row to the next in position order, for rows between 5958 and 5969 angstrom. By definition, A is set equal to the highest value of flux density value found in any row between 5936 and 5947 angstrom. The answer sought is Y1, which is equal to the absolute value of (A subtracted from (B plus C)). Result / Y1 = 37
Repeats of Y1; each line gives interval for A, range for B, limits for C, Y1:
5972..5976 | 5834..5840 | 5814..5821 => 3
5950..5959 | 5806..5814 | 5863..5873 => 0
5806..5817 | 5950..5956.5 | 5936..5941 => 1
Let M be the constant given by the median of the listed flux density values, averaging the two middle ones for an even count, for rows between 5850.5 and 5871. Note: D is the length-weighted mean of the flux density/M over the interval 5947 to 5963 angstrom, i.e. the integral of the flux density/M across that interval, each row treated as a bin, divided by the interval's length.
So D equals 0.975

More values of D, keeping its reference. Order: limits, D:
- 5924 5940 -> 0.976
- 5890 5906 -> 0.831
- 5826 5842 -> 1.012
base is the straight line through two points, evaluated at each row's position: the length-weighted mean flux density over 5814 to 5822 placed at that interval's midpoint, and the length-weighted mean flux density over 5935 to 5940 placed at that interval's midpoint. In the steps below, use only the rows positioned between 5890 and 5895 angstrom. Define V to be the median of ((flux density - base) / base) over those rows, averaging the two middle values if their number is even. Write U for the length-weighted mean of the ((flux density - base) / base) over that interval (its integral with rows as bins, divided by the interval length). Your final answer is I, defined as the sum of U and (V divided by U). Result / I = 0.70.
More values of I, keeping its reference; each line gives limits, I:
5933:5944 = 0.07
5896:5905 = 1.06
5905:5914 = 0.31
